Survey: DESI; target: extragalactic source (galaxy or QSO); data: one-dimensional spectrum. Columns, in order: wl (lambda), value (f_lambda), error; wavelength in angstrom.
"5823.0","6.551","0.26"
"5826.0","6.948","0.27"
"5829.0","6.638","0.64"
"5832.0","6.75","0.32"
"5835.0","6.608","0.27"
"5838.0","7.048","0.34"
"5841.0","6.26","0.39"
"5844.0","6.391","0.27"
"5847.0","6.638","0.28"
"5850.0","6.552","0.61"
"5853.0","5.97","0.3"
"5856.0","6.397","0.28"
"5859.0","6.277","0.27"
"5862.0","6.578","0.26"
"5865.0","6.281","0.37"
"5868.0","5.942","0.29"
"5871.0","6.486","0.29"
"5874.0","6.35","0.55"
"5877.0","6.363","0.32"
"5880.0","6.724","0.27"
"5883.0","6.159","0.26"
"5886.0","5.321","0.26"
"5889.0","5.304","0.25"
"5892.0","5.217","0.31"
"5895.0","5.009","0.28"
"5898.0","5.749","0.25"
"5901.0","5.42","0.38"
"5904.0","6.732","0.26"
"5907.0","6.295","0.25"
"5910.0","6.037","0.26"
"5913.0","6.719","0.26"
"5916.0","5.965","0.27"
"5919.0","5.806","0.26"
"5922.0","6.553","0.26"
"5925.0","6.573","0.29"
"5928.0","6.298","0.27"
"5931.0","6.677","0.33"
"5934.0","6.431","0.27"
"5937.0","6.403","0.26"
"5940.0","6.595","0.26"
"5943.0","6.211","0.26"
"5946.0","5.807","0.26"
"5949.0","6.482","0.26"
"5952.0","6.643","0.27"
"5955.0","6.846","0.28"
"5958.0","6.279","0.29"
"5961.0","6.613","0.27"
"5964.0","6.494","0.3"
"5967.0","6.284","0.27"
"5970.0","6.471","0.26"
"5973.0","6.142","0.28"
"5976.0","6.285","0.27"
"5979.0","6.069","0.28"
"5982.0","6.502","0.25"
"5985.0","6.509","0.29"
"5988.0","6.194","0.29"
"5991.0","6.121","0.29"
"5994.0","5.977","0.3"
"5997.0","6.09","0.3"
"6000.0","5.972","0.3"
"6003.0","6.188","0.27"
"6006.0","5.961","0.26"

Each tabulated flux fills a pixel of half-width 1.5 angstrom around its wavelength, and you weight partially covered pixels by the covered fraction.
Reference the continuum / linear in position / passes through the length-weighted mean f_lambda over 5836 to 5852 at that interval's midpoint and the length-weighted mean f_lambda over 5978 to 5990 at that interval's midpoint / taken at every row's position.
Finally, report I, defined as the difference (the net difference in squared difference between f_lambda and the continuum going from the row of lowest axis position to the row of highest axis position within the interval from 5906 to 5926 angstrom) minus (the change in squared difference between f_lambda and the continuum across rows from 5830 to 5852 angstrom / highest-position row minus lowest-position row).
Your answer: 0.0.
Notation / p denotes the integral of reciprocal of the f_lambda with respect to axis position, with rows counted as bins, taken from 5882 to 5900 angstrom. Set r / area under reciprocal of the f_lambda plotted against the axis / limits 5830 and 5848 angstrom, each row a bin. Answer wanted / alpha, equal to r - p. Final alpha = -0.60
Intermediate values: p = 3.32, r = 2.72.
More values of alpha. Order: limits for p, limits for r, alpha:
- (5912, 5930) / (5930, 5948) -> -0.02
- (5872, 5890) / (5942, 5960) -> -0.16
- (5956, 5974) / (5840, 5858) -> 0.02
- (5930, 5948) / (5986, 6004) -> 0.11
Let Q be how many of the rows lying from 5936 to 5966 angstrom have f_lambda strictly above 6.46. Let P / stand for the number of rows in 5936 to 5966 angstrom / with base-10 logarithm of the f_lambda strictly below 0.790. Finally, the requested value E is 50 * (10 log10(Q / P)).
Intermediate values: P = 1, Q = 6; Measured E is 389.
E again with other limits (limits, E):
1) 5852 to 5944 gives -62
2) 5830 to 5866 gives 389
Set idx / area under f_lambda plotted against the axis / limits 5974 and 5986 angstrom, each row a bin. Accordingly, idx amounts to 76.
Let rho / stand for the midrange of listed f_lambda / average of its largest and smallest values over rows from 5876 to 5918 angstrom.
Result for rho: 5.9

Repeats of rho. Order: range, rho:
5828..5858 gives 6.5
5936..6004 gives 6.3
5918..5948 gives 6.2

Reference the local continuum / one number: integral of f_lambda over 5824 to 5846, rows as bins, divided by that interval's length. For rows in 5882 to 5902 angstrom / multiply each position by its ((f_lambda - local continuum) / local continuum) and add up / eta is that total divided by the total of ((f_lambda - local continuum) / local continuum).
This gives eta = 5892.6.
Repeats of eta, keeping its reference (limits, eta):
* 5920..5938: 5930.7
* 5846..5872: 5860.7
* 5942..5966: 5949.1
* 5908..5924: 5915.8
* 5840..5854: 5847.8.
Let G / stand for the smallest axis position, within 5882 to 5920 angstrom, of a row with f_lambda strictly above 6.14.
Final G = 5883.0 angstrom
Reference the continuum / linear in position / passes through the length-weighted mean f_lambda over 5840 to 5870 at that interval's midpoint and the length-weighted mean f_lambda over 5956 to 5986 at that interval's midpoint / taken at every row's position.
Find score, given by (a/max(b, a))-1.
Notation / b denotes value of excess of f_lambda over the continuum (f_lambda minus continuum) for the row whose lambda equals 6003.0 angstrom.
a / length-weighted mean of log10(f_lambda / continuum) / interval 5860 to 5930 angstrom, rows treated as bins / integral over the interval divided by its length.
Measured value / 0.00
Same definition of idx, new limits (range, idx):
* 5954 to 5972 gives 117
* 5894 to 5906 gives 69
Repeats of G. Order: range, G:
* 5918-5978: 5922.0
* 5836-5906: 5838.0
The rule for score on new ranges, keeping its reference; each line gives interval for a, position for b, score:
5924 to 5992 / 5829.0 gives -1.00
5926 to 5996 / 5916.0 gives 0.00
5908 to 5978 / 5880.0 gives -1.00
